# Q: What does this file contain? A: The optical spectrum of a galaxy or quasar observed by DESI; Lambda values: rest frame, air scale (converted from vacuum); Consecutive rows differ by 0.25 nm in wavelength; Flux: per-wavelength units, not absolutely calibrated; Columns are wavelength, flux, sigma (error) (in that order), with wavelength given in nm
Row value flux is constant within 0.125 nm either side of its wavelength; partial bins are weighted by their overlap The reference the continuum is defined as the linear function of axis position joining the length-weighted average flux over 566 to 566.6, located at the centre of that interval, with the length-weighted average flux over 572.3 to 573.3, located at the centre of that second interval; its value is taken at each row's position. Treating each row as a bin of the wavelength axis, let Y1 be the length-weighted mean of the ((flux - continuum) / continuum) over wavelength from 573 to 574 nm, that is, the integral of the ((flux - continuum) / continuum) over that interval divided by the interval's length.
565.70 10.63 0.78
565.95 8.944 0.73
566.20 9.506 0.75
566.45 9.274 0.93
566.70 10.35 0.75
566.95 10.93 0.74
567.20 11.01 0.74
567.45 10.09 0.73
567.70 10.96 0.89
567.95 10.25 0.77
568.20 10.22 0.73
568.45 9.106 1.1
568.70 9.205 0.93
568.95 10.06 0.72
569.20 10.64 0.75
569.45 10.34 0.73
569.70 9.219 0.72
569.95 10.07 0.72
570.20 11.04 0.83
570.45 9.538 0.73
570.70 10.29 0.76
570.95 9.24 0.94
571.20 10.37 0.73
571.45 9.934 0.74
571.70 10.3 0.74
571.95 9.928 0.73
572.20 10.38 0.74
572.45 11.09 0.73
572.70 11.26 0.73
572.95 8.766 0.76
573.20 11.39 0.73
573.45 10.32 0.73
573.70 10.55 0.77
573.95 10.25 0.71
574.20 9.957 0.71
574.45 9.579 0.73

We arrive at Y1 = -0.020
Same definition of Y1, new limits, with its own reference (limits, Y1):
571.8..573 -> -0.014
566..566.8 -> 0.024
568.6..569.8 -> 0.000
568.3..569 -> -0.041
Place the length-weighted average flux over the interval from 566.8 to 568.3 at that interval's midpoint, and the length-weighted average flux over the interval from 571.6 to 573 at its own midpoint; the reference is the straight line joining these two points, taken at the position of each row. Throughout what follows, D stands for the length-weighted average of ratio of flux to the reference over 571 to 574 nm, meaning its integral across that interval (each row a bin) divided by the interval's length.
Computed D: 0.999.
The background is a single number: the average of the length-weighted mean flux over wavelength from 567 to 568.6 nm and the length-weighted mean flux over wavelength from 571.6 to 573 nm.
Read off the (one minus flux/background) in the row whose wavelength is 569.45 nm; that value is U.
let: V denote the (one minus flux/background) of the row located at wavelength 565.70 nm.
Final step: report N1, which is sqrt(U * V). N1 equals 0.006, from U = -0.001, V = -0.03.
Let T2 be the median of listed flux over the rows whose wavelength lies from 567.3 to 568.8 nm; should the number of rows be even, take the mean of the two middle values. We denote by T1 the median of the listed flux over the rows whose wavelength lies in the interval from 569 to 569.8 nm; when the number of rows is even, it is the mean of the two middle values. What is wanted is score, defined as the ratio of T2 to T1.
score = 0.98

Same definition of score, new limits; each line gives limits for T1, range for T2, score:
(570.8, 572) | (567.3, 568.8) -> 1.02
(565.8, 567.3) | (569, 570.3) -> 1.04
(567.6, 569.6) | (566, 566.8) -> 0.93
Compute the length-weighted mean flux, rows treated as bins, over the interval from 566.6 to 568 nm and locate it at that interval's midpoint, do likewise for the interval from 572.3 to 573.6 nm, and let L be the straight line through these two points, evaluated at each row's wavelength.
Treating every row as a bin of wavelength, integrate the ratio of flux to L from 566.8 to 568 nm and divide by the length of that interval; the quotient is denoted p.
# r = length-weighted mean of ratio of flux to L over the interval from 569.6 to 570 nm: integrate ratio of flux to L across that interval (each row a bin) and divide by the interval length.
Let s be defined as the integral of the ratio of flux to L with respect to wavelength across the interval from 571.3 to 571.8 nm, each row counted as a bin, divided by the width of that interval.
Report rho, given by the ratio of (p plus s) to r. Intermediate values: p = 1.00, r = 0.91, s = 0.96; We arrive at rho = 2.17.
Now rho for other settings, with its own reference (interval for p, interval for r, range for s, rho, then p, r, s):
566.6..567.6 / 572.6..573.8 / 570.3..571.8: 1.96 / 1.00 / 0.99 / 0.94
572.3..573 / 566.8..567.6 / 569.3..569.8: 1.92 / 1.00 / 1.00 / 0.93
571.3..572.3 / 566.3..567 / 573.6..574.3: 2.04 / 0.96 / 0.95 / 0.97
